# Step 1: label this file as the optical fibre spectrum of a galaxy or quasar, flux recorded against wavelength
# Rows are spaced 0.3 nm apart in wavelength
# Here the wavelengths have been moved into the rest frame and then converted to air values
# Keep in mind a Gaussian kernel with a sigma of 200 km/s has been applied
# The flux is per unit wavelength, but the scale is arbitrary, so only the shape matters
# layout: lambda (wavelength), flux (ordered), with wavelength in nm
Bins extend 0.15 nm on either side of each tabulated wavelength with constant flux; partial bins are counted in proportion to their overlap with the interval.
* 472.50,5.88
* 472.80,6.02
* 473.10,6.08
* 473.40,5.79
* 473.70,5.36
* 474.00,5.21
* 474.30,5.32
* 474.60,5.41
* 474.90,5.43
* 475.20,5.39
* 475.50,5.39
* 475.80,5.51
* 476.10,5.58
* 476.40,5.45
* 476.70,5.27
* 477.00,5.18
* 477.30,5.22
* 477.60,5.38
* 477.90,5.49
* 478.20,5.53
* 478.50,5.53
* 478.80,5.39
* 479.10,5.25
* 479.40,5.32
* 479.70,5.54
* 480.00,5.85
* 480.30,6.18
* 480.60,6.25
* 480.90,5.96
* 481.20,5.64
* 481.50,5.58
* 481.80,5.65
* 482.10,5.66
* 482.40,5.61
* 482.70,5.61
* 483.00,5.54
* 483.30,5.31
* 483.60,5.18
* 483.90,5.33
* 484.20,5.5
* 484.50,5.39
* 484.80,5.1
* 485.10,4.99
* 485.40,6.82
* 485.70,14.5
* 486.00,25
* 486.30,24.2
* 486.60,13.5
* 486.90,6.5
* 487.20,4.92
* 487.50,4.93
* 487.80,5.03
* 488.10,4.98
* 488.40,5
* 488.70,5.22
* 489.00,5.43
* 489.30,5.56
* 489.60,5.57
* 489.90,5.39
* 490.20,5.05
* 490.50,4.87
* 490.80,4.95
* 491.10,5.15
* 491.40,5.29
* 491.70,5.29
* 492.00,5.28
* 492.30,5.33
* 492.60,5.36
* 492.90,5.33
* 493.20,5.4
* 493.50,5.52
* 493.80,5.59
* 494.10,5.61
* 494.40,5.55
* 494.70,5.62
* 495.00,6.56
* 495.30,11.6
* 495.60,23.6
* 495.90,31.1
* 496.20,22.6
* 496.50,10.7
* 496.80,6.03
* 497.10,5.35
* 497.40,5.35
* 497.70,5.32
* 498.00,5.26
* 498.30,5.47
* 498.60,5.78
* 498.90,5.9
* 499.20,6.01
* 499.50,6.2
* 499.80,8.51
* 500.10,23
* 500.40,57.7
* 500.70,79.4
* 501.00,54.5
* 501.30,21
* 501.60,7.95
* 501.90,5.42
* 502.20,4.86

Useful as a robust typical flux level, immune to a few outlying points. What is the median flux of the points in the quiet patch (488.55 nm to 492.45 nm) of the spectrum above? 5.3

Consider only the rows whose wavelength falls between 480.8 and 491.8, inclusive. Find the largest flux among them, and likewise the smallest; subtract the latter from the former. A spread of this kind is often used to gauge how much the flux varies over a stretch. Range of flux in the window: 20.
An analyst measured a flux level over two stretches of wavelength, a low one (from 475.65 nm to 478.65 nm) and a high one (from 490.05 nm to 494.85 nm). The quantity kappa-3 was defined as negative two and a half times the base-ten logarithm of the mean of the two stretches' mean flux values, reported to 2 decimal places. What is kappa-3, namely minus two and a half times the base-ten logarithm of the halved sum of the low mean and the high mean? -1.82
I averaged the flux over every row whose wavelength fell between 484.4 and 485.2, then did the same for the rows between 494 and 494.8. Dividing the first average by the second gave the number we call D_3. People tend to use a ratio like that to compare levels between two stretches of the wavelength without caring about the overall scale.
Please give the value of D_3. 0.92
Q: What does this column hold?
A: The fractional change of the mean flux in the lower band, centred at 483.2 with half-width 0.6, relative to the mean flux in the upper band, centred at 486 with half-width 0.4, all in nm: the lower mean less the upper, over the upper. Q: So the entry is -0.75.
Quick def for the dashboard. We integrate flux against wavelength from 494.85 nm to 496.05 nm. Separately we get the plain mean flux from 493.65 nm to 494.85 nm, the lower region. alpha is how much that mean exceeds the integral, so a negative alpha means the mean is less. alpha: -16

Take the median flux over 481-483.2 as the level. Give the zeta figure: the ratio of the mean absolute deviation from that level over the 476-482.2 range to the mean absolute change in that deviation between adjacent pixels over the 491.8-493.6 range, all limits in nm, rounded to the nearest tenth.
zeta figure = 3.8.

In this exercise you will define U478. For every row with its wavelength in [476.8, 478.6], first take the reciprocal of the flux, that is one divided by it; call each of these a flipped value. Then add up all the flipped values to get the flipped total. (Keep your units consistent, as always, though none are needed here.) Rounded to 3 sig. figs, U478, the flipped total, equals 1.11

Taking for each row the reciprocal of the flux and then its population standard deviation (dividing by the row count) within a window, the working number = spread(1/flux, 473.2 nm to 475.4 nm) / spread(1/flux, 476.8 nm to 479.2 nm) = 1.2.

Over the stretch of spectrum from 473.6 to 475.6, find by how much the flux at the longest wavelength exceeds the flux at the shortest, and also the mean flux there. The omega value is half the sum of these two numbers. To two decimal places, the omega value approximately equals 2.69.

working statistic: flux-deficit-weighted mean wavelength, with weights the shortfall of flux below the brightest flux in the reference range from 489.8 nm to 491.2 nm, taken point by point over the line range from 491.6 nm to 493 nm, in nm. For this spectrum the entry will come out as 492.17 nm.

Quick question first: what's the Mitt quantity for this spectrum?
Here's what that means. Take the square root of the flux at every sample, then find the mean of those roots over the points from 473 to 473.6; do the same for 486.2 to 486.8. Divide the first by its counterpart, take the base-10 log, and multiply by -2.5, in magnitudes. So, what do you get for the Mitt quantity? 0.6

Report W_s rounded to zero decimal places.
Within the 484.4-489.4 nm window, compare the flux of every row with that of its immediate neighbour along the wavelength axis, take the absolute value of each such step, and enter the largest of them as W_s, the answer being 11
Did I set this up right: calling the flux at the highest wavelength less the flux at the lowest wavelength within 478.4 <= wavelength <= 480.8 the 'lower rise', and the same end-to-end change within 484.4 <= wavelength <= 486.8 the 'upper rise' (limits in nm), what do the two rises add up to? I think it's 8.8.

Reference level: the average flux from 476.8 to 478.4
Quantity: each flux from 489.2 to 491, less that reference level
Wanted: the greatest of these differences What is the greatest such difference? 0.21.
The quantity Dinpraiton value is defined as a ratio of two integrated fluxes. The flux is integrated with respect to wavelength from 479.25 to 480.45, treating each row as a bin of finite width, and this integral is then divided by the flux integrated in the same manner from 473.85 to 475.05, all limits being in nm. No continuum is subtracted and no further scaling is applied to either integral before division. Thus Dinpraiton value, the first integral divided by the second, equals 1.1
